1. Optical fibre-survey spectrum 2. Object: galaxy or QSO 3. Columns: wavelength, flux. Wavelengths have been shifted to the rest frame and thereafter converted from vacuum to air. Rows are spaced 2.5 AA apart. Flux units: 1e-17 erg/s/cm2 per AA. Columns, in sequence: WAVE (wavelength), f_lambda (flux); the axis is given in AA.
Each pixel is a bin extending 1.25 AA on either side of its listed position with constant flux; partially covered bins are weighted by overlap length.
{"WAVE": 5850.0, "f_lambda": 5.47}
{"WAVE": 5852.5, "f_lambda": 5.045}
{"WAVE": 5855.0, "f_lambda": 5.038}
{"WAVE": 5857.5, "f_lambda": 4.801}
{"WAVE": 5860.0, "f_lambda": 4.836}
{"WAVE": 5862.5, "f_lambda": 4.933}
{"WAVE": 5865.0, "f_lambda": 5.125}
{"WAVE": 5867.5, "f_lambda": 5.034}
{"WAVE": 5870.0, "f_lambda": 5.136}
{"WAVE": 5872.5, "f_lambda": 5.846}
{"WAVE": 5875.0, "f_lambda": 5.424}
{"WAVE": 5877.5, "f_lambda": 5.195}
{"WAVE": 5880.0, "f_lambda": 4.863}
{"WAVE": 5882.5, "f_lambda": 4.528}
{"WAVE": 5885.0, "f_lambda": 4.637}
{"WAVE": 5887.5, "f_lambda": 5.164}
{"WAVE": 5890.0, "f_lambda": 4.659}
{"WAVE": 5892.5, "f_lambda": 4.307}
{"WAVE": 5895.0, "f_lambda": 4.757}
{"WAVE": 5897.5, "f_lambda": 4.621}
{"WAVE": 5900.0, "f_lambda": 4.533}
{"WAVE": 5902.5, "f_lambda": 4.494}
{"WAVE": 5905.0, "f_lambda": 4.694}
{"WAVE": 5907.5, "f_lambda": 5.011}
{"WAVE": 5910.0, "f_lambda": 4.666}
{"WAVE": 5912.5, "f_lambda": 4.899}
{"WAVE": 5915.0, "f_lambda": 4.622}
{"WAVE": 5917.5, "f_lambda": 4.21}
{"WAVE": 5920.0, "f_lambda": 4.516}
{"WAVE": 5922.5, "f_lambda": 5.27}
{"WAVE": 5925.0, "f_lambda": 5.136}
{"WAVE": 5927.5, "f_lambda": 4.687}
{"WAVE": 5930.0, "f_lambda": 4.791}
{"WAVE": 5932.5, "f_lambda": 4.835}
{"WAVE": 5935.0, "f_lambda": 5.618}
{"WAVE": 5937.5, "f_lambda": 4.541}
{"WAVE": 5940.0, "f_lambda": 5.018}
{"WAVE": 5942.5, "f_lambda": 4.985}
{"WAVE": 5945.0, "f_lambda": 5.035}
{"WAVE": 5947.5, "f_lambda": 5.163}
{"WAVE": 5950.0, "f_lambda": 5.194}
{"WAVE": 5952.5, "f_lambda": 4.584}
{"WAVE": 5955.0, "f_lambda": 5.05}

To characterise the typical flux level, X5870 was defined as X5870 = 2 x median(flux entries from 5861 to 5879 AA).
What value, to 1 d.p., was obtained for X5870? 10.3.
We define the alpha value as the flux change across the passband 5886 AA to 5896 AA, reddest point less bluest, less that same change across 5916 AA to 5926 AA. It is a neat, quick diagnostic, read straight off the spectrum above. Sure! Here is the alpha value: -1.33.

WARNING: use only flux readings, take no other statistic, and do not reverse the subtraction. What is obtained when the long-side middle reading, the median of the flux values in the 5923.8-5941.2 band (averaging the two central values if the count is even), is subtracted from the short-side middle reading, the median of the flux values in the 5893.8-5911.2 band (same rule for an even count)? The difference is -0.17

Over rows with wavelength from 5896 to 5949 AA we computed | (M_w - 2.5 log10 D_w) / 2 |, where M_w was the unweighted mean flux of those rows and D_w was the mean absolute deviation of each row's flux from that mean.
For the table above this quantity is 3.15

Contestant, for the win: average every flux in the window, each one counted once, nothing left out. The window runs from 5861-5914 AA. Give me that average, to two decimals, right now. 4.88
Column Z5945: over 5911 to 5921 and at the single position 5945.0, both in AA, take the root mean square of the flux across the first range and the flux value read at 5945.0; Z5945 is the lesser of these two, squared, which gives 20.9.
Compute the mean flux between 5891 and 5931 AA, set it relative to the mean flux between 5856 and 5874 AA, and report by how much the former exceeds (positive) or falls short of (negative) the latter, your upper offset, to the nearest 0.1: -0.4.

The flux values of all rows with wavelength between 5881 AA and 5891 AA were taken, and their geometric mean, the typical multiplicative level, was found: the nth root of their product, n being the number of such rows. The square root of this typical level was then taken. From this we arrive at 2.18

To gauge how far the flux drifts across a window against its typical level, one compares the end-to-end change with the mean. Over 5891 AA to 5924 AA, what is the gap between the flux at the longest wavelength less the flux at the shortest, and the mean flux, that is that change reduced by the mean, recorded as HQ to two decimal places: -3.70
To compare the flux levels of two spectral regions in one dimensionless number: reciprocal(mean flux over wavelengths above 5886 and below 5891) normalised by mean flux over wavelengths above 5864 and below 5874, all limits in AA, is 0.0385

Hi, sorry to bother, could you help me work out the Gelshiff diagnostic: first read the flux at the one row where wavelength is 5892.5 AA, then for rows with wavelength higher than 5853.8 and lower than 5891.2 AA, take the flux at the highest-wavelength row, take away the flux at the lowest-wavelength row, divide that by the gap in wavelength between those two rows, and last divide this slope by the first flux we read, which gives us -0.0025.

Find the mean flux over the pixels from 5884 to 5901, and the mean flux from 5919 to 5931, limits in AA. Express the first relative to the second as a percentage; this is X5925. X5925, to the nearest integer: 96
